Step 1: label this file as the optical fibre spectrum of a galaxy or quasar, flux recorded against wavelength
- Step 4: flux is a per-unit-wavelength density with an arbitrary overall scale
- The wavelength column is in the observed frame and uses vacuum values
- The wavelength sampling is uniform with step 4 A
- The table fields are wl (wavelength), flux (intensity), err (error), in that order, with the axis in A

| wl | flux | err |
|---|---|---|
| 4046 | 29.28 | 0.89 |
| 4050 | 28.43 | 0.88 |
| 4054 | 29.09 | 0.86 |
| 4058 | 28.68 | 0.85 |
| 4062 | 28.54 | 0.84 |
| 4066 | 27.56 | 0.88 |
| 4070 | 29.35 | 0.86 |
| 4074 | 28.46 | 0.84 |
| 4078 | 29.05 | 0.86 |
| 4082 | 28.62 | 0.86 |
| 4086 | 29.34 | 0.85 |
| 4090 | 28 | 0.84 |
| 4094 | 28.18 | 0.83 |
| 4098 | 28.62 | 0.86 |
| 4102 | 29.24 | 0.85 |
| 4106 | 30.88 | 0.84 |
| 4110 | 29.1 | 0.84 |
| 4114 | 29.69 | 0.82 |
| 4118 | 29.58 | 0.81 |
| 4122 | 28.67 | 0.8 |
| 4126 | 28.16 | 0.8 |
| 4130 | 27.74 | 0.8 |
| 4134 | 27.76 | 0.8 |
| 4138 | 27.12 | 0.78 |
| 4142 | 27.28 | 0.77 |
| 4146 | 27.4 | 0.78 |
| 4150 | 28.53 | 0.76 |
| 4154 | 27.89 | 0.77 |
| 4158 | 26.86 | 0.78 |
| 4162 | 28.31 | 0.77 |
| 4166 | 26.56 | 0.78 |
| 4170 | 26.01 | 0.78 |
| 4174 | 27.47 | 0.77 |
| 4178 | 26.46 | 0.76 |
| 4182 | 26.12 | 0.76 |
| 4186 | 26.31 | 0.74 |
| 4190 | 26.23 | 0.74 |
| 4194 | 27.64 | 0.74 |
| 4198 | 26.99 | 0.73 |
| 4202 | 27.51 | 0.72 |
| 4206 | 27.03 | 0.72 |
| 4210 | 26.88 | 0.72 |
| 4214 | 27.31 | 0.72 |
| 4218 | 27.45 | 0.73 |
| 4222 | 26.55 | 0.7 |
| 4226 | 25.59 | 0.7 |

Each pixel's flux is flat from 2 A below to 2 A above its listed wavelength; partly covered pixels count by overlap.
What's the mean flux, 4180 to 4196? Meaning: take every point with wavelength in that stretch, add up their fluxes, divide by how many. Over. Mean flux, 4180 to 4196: 26.6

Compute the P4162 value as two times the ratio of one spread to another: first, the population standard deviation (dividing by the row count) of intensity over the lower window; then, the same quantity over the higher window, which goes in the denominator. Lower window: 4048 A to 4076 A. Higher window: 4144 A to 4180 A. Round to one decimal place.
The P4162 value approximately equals 1.3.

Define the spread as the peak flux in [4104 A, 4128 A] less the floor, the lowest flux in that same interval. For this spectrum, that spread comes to 2.7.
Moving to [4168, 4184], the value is 1.5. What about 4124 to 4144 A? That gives 1.0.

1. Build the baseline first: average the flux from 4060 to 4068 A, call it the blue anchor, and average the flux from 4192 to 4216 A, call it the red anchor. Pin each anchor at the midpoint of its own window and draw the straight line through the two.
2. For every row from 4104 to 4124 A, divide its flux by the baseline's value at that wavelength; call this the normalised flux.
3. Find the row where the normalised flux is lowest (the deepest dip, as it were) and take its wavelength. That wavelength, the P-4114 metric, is 4122 A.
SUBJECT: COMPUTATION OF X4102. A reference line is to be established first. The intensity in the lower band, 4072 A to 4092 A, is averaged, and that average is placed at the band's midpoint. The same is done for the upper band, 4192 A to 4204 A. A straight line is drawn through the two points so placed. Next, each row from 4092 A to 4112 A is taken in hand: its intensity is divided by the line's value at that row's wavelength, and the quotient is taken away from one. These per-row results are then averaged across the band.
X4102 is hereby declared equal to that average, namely -0.026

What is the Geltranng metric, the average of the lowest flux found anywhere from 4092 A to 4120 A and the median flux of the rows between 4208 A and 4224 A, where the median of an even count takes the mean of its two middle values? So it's 27.6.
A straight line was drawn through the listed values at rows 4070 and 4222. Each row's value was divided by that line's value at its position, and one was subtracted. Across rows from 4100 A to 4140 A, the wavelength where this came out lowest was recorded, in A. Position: 4138 A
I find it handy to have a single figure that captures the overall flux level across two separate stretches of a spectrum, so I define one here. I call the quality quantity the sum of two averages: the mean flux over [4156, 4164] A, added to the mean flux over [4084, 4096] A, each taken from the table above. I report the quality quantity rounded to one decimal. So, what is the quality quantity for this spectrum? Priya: 56.1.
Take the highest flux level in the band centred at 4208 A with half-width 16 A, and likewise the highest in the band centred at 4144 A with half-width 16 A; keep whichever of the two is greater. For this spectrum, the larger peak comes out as 28.5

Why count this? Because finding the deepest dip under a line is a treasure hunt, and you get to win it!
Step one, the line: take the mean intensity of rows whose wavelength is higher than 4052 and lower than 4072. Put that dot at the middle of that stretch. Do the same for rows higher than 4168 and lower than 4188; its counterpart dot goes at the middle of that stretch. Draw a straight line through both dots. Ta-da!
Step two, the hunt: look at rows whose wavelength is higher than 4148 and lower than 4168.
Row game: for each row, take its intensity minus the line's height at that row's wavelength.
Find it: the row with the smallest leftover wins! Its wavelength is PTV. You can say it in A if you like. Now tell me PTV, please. 4166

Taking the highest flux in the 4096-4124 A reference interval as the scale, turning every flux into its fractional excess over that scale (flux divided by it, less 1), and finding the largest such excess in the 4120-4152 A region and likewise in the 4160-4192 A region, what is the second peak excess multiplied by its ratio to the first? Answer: -0.10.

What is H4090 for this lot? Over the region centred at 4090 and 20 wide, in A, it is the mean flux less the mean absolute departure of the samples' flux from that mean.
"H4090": 28.2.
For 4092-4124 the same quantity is 28.6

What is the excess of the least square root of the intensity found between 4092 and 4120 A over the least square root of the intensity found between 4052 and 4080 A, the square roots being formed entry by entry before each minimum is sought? 0.06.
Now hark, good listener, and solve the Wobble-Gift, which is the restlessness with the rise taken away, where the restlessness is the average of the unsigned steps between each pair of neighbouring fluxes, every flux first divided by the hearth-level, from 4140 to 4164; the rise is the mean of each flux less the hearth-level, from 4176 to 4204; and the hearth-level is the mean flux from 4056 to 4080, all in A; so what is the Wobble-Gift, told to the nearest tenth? 1.9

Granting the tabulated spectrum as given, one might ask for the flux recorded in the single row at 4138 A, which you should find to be 27.12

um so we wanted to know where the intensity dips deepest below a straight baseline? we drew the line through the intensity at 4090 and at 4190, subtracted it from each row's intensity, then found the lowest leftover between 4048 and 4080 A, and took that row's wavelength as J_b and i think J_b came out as 4066 A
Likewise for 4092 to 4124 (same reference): 4094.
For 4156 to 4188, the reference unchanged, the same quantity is 4170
